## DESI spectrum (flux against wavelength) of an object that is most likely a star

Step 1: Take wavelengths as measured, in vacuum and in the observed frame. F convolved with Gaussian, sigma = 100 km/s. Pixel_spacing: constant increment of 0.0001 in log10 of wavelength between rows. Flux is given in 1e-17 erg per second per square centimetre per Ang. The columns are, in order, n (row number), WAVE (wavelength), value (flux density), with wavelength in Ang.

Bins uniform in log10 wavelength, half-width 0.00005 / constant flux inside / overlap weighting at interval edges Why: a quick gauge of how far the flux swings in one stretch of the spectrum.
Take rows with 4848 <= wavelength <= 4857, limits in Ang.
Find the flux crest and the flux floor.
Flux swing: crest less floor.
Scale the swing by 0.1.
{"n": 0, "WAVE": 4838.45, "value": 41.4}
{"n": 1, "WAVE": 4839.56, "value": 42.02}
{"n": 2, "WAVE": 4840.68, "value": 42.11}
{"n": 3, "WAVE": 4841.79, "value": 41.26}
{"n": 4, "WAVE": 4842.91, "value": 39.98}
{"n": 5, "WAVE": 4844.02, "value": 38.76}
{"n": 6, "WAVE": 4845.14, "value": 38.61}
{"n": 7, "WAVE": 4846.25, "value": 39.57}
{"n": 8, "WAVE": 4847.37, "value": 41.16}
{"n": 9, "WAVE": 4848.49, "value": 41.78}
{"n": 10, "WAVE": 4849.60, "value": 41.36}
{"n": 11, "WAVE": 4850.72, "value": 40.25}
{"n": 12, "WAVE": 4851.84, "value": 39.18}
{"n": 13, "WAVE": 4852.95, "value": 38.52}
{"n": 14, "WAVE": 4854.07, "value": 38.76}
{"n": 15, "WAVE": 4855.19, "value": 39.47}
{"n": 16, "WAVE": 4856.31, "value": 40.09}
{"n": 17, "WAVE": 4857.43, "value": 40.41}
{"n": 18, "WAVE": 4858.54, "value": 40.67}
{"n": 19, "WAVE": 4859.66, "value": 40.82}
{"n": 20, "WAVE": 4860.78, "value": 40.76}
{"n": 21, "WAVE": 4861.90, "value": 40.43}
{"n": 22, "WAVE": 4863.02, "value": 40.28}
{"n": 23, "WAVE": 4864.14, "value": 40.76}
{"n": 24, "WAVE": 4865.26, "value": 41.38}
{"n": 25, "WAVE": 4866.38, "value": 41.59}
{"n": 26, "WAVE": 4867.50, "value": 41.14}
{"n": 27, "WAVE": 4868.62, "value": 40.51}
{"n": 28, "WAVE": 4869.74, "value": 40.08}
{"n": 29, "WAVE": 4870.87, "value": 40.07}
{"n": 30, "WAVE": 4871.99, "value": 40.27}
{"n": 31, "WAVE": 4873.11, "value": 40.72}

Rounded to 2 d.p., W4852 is 0.33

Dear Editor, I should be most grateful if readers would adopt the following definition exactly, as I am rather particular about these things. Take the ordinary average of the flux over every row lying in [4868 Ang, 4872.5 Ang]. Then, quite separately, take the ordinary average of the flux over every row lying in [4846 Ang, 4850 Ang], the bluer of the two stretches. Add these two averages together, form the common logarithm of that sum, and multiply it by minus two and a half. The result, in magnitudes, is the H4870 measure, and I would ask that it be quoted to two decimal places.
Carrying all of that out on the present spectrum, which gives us -4.77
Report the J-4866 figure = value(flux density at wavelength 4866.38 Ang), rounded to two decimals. 41.59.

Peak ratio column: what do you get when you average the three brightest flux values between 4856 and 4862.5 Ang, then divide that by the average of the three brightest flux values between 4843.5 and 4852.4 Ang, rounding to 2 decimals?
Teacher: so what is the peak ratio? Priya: 0.98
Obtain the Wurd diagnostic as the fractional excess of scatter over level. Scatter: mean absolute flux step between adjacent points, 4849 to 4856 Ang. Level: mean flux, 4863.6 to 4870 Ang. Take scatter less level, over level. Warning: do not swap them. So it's -0.981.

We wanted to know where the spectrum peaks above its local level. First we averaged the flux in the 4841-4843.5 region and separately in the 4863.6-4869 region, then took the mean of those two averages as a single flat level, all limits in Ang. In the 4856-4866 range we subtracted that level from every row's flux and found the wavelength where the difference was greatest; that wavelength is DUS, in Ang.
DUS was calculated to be 4865.26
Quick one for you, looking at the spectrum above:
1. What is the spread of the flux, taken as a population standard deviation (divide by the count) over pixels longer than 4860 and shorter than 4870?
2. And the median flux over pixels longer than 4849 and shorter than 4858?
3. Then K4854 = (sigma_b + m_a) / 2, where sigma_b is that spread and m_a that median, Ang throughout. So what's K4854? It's 20.1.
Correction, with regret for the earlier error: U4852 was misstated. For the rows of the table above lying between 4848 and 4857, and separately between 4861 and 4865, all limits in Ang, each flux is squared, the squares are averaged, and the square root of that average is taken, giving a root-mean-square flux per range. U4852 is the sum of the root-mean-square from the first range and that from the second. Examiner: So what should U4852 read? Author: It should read 80.4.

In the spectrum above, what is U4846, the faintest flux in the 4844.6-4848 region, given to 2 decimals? 38.61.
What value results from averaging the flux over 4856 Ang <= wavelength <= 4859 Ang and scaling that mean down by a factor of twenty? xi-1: 2.02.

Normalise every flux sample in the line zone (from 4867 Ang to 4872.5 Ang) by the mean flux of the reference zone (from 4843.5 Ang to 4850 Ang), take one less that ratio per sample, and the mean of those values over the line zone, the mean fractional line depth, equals -0.005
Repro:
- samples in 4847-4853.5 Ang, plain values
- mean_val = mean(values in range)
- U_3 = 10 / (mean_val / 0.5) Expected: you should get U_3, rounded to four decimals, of 0.1238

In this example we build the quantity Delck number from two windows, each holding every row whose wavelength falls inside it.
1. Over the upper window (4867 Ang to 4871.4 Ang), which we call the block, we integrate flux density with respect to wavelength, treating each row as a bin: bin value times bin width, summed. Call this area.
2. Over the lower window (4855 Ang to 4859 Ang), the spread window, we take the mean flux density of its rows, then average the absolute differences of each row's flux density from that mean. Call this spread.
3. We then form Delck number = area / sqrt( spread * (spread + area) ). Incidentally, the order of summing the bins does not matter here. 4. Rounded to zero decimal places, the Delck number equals 22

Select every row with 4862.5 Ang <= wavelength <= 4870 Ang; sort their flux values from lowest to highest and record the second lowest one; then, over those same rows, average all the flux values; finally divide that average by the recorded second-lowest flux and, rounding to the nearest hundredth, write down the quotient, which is 1.01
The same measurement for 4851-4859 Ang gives 1.02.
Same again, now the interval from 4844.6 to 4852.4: 1.03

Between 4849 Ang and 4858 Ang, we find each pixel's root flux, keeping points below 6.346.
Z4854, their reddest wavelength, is 4856.31 Ang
